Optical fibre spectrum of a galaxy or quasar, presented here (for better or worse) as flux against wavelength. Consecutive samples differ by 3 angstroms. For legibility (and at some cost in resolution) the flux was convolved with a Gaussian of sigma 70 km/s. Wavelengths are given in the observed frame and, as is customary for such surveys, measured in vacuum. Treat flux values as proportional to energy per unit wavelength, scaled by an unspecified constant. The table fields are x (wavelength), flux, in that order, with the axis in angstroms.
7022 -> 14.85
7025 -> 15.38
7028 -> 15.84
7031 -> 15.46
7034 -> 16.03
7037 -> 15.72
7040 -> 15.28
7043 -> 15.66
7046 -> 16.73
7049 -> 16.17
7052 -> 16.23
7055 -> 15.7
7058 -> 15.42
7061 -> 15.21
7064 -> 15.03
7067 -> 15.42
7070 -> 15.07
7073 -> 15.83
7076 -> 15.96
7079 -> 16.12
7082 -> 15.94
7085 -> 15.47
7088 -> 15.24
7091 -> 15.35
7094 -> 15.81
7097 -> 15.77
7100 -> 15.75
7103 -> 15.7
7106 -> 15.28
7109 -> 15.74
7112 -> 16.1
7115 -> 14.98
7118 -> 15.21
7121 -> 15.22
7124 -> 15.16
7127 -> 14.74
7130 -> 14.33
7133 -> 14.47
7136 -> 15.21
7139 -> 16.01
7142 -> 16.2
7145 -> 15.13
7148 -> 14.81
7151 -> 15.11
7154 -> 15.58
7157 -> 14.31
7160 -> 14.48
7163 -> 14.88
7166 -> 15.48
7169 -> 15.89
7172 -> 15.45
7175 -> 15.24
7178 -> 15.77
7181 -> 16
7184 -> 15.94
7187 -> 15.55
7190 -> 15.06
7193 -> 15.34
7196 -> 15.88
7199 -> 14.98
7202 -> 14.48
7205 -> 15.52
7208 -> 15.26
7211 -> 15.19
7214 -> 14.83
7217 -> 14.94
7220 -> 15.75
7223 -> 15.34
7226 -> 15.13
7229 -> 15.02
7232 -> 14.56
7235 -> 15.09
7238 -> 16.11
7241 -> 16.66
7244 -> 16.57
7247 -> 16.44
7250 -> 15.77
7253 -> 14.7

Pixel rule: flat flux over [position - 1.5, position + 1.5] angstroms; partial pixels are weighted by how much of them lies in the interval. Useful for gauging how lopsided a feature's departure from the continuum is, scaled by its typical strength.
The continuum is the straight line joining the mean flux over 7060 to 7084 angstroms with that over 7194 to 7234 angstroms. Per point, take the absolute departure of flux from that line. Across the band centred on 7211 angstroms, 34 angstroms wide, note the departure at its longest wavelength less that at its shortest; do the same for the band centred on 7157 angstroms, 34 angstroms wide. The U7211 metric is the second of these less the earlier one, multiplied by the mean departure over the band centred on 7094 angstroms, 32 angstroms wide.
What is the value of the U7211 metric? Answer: 0.00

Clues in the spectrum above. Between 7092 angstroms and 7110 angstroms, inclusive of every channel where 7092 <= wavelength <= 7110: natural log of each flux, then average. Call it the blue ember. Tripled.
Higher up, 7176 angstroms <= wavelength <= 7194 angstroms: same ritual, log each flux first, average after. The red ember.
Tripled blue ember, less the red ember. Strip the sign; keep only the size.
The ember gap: 5.51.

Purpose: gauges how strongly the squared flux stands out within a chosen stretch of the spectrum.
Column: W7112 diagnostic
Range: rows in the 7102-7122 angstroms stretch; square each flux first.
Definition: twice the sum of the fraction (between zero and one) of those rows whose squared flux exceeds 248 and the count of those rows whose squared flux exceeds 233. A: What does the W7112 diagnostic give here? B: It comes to 8.3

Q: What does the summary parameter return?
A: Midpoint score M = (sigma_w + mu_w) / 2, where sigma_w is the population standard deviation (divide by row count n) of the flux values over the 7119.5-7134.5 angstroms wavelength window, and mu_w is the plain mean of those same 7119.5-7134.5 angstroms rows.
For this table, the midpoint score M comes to 7.57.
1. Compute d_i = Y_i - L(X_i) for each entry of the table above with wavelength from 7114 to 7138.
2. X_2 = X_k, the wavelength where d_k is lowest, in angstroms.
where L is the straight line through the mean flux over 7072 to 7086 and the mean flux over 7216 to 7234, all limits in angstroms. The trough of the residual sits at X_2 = 7130 angstroms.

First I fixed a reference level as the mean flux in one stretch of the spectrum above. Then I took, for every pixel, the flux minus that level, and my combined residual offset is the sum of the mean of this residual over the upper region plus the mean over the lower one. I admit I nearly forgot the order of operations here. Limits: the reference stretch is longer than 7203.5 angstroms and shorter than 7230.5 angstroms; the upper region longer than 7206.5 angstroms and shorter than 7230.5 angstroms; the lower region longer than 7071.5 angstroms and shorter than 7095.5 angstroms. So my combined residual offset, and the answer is 0.46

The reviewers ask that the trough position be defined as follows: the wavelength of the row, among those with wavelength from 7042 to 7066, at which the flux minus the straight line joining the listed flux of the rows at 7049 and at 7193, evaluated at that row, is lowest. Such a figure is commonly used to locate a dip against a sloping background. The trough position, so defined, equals 7064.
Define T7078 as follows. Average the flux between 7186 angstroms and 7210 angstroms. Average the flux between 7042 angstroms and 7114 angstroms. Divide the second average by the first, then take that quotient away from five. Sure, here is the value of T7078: 3.97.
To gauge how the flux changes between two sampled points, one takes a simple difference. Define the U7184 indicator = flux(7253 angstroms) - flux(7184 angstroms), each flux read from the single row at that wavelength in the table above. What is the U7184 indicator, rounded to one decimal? -1.2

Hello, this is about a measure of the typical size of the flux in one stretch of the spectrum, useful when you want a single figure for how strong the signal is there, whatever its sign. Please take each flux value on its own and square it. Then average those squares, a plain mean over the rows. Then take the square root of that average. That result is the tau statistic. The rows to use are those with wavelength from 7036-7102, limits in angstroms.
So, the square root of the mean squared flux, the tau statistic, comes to 15.68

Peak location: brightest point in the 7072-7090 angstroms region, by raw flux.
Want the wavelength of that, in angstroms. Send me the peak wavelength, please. 7079 angstroms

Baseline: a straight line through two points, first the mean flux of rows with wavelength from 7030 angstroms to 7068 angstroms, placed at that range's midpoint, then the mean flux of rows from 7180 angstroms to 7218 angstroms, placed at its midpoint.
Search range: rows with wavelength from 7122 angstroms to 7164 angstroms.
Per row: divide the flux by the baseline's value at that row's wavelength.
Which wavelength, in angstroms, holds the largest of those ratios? 7142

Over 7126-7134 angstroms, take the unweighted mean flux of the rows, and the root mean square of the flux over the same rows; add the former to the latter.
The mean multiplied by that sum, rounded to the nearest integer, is 421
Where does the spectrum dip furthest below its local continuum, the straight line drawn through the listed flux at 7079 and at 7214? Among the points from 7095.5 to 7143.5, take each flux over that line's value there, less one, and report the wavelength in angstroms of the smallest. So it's 7130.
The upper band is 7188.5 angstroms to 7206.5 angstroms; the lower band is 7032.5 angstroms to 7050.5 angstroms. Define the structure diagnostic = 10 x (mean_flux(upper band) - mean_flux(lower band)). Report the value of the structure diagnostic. -7.2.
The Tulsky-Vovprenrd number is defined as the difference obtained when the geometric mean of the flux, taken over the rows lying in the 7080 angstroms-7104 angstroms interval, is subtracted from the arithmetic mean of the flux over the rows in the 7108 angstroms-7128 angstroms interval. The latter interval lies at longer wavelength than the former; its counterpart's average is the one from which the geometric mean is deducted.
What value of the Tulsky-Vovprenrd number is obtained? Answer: -0.3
